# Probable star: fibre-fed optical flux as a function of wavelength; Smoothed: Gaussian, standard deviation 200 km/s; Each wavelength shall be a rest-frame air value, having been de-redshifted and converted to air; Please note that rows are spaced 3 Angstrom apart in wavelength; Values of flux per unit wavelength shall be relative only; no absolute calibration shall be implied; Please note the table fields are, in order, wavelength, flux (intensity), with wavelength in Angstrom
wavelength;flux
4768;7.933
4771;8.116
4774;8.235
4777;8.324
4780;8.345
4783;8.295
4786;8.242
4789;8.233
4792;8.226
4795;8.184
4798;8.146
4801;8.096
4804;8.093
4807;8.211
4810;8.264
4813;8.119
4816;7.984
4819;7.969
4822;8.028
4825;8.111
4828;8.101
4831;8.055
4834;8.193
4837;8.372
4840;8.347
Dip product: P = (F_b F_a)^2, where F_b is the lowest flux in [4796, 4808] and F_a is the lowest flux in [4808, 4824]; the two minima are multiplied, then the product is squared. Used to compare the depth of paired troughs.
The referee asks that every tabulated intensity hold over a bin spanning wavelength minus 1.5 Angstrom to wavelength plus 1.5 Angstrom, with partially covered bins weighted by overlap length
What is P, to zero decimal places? 4159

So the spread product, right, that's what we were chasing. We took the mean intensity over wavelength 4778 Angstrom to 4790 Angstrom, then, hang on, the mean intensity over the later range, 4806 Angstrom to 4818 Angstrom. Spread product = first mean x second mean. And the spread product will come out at 67.4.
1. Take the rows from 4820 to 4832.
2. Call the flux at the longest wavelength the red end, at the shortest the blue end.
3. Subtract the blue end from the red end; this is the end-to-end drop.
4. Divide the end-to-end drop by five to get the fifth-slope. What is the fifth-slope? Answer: 0.01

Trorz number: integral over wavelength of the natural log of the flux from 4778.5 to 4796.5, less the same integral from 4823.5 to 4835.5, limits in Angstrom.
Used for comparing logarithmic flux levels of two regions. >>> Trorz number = 13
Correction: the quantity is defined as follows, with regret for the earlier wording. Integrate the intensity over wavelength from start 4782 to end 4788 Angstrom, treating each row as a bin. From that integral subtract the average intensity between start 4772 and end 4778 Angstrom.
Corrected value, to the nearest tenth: 41.3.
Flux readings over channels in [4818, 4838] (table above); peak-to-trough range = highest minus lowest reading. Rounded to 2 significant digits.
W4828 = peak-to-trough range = 0.40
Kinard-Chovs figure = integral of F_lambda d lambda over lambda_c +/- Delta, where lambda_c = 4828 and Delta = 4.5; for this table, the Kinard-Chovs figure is 72.8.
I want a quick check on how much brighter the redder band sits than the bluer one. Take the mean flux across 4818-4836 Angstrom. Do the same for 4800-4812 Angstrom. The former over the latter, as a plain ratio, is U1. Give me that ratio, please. 0.99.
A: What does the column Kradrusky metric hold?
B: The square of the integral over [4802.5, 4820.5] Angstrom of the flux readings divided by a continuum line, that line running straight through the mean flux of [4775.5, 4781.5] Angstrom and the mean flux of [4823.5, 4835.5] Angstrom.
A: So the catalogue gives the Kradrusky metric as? 317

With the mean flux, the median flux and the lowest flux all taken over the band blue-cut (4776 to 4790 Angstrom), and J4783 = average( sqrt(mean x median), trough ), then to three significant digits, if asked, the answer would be 8.26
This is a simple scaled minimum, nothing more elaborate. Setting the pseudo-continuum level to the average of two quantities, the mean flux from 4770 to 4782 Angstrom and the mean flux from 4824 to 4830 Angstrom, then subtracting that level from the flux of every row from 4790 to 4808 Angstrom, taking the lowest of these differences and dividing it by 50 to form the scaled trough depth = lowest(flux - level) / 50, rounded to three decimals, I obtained -0.002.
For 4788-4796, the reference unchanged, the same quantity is 0.000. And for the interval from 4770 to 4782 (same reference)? -0.001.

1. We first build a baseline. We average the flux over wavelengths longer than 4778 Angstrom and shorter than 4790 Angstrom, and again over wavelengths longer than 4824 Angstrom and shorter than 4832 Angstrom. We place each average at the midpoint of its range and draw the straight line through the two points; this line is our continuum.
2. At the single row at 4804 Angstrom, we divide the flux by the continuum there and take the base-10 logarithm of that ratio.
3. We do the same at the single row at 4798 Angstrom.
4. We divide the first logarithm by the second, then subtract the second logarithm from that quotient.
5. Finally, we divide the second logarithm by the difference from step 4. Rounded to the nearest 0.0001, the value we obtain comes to -0.0029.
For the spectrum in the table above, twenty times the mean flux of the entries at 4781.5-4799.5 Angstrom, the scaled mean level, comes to 164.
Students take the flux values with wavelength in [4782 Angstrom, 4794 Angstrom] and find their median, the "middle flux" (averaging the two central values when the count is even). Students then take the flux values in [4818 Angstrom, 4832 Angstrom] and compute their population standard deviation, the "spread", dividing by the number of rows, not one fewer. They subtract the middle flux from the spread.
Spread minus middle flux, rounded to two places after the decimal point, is -8.19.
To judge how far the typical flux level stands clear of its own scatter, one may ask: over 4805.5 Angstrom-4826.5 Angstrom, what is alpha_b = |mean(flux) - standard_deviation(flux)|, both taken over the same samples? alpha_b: 7.99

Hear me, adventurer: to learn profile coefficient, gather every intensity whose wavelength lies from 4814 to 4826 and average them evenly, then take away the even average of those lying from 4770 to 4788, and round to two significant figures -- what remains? -0.24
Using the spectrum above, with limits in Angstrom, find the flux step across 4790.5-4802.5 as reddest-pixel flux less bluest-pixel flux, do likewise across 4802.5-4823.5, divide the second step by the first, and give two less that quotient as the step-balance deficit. 1.5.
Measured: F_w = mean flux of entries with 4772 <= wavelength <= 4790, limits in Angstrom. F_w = 8.28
